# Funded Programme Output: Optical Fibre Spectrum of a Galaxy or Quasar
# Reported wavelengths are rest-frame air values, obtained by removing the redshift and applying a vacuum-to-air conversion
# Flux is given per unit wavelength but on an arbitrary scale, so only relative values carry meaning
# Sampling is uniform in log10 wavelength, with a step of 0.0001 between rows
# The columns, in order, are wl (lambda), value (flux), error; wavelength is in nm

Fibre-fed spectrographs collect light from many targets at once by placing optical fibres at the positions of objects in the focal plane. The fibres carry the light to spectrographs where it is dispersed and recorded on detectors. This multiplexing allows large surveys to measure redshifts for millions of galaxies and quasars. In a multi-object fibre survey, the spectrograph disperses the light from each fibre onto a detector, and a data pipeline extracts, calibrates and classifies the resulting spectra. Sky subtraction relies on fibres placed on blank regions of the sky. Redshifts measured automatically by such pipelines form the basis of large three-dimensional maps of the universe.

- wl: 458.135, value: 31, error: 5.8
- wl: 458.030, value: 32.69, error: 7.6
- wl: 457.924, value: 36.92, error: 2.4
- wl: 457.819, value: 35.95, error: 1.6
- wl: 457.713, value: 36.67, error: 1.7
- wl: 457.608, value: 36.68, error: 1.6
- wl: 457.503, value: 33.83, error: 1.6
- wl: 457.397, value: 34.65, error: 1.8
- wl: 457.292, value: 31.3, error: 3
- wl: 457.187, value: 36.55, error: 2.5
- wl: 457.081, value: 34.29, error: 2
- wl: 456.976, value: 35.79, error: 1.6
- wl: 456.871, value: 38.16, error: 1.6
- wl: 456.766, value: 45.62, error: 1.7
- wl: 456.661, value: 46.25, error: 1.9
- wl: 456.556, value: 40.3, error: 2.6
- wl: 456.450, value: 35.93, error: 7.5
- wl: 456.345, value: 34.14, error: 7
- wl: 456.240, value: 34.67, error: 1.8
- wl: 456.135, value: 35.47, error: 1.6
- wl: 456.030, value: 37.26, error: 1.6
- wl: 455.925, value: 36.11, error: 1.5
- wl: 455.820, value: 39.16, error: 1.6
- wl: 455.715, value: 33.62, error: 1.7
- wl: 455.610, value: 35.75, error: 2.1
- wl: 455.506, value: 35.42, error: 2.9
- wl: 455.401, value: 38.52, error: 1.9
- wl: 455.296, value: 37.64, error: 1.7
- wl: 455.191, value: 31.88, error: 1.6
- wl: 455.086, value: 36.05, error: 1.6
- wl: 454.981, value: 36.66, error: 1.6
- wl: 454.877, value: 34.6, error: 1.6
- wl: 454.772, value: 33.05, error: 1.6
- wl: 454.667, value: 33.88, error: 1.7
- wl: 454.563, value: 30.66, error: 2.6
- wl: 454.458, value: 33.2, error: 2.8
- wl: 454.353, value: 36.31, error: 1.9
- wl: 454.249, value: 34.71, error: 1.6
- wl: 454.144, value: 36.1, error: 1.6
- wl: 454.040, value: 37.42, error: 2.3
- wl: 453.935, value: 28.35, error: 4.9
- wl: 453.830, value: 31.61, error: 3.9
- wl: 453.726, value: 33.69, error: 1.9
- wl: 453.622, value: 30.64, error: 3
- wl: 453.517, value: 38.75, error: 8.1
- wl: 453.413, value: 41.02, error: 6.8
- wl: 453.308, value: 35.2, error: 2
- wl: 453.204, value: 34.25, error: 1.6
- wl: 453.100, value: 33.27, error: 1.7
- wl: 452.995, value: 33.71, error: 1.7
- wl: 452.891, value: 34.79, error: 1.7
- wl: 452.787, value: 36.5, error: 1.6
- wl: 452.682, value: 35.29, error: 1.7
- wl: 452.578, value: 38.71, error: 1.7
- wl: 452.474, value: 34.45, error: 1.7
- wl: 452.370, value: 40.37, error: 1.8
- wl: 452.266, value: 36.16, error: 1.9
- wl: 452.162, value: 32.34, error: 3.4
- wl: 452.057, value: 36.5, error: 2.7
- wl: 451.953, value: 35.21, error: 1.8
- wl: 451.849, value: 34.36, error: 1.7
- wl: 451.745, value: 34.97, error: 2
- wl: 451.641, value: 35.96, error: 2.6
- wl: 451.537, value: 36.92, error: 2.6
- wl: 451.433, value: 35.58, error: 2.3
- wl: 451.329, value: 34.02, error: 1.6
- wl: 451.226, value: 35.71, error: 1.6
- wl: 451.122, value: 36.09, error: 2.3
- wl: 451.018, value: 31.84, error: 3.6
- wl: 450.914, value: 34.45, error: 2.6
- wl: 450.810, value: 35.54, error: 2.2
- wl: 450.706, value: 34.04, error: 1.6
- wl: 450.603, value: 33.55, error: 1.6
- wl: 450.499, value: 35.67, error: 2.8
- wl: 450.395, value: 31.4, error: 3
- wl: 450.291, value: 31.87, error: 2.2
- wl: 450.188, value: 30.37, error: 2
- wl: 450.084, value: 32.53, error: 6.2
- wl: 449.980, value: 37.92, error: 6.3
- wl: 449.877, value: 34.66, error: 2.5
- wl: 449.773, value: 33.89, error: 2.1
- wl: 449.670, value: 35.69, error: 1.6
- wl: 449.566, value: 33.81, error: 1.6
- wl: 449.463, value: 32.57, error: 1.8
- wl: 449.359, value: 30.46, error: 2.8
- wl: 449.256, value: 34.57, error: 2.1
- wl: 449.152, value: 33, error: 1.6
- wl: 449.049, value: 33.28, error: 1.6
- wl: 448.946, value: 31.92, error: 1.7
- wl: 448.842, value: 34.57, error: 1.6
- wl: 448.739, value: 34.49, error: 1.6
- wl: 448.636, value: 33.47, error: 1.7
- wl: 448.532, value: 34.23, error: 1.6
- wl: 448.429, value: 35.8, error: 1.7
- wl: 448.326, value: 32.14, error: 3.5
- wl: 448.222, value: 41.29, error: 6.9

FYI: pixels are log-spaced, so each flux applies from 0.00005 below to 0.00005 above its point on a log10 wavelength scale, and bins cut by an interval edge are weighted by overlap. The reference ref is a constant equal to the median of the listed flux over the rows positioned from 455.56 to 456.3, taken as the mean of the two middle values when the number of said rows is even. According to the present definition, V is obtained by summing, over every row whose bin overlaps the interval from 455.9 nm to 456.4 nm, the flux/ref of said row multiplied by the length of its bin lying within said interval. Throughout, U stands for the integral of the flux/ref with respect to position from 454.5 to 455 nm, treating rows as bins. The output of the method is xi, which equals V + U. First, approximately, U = 0.470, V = 0.497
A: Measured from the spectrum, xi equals 0.97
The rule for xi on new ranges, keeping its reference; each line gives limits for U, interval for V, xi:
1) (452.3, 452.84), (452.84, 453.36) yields 1.06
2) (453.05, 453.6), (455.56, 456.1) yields 1.11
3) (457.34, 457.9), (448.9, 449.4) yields 1.02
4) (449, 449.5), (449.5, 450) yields 0.95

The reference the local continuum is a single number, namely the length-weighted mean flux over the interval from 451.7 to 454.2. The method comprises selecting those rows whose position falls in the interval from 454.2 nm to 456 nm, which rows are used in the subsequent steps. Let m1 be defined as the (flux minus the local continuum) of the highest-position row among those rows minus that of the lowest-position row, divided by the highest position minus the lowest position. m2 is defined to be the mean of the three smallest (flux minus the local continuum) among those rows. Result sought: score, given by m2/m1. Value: -3.9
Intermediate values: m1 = 0.8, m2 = -3.3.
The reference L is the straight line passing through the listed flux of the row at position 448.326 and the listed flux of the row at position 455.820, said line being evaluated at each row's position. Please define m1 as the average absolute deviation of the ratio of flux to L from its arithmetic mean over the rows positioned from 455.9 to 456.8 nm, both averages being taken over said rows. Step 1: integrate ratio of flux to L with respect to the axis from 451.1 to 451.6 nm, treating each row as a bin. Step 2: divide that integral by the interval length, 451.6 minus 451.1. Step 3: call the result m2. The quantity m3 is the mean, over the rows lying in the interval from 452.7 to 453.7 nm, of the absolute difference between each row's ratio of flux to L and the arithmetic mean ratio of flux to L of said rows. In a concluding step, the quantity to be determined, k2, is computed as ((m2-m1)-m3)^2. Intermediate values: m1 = 0.09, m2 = 1.02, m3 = 0.0611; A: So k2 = 0.76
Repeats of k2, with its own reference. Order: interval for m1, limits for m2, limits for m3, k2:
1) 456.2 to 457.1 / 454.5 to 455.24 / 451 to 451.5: 0.56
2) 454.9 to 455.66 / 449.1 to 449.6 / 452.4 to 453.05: 0.84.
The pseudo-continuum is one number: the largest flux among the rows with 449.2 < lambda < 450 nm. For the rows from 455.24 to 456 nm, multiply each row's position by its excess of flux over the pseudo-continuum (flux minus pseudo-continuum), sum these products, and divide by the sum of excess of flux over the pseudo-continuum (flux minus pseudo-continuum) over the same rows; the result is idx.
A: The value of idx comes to 455.67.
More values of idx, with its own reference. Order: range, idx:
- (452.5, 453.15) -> 452.95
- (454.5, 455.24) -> 454.83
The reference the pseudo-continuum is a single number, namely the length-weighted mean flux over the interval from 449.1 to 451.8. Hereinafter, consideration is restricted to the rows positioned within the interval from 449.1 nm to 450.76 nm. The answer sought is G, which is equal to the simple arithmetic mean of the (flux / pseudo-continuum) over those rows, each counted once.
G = 0.98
